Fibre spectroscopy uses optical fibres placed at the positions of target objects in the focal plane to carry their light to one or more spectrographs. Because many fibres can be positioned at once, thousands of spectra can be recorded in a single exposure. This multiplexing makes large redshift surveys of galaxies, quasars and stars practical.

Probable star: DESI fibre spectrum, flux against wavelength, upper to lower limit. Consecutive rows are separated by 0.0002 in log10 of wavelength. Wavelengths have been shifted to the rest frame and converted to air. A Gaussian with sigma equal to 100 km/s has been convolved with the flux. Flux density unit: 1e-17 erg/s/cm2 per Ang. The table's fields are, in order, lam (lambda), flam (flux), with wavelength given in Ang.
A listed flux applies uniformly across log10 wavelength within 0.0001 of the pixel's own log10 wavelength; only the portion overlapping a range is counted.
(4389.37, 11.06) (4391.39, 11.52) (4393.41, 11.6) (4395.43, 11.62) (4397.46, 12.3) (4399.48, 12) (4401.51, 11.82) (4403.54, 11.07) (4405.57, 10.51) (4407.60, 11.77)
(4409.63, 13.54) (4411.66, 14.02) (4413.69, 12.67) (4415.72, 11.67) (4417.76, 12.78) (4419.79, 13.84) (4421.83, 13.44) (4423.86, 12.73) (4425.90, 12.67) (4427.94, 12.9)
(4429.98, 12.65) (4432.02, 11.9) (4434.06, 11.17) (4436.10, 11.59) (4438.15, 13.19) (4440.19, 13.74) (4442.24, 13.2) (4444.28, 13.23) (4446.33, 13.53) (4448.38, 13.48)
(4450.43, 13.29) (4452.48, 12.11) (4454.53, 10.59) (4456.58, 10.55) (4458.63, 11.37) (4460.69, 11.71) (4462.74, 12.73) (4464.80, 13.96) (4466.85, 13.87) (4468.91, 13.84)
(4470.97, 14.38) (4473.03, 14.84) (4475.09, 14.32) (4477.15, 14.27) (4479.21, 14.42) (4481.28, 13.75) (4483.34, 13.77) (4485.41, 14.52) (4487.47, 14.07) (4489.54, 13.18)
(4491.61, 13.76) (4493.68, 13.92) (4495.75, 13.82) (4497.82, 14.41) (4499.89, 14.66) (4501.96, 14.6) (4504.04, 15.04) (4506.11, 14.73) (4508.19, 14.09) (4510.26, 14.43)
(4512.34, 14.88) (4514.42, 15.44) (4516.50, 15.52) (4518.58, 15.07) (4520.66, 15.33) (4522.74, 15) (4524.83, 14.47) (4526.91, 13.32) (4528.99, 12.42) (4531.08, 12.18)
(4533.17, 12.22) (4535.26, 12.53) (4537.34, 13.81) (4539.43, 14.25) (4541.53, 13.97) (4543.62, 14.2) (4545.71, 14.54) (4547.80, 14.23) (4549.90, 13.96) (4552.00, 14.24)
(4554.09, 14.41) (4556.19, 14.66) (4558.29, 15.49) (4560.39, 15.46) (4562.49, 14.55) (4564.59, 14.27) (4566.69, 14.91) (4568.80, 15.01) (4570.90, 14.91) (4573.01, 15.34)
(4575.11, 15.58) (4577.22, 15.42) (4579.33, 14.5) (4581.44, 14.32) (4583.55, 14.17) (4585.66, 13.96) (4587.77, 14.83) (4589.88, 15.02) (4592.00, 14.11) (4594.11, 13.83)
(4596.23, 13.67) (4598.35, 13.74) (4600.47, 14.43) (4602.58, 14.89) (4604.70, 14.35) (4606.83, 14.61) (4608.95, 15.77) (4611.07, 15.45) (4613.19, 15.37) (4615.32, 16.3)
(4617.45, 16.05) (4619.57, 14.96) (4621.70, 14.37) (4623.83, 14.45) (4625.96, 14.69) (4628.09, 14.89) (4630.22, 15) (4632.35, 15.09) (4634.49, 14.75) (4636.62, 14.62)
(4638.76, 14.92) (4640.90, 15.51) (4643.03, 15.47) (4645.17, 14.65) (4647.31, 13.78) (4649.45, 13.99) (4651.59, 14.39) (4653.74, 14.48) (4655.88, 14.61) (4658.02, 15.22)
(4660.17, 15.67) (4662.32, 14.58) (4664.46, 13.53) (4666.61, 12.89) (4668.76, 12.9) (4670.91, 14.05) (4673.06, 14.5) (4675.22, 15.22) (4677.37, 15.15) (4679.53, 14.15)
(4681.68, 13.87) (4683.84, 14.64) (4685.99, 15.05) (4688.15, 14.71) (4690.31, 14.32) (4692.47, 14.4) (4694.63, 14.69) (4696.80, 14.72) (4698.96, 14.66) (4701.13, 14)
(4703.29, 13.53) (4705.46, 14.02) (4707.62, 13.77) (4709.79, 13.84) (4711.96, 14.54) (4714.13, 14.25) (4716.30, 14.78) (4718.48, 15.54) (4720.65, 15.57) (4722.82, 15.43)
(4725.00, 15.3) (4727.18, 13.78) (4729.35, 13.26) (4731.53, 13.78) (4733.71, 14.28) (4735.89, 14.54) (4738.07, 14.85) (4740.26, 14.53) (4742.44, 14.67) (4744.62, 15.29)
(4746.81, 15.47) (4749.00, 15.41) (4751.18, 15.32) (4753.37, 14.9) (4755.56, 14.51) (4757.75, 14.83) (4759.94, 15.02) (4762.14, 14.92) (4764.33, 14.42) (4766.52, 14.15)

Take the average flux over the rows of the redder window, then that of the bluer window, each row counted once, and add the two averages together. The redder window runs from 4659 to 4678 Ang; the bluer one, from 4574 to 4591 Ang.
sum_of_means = 29.0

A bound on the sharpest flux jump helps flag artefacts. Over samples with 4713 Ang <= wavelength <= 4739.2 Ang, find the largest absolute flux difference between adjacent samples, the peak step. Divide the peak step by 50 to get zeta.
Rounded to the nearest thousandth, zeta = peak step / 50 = 0.030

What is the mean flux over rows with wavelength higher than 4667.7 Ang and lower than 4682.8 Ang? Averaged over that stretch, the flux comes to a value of 14.3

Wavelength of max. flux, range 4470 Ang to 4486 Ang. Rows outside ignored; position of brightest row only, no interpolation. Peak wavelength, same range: 4473.03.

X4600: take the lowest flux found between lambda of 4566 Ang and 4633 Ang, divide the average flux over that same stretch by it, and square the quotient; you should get 1.174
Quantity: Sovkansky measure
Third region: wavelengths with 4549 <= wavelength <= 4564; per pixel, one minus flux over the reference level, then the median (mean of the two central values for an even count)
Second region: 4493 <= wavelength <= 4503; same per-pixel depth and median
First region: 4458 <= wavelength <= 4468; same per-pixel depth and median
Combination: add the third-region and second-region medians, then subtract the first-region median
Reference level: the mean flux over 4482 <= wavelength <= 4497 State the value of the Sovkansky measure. -0.17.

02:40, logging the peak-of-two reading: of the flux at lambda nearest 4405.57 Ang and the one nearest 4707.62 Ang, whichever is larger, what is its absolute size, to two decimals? 13.77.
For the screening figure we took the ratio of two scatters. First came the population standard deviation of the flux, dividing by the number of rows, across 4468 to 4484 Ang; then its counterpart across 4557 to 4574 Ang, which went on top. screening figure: 1.13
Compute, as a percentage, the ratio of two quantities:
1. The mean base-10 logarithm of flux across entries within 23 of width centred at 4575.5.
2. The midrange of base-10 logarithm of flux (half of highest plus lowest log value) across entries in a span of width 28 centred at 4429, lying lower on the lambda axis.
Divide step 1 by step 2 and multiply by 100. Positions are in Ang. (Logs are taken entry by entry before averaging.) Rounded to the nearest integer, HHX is 107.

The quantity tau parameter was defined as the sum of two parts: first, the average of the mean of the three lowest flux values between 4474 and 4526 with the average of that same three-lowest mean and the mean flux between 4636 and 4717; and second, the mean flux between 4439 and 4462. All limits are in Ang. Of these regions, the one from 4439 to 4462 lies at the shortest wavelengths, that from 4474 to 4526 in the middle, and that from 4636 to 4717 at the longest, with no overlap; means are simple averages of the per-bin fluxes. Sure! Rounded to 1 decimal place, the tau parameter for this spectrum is 26.2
